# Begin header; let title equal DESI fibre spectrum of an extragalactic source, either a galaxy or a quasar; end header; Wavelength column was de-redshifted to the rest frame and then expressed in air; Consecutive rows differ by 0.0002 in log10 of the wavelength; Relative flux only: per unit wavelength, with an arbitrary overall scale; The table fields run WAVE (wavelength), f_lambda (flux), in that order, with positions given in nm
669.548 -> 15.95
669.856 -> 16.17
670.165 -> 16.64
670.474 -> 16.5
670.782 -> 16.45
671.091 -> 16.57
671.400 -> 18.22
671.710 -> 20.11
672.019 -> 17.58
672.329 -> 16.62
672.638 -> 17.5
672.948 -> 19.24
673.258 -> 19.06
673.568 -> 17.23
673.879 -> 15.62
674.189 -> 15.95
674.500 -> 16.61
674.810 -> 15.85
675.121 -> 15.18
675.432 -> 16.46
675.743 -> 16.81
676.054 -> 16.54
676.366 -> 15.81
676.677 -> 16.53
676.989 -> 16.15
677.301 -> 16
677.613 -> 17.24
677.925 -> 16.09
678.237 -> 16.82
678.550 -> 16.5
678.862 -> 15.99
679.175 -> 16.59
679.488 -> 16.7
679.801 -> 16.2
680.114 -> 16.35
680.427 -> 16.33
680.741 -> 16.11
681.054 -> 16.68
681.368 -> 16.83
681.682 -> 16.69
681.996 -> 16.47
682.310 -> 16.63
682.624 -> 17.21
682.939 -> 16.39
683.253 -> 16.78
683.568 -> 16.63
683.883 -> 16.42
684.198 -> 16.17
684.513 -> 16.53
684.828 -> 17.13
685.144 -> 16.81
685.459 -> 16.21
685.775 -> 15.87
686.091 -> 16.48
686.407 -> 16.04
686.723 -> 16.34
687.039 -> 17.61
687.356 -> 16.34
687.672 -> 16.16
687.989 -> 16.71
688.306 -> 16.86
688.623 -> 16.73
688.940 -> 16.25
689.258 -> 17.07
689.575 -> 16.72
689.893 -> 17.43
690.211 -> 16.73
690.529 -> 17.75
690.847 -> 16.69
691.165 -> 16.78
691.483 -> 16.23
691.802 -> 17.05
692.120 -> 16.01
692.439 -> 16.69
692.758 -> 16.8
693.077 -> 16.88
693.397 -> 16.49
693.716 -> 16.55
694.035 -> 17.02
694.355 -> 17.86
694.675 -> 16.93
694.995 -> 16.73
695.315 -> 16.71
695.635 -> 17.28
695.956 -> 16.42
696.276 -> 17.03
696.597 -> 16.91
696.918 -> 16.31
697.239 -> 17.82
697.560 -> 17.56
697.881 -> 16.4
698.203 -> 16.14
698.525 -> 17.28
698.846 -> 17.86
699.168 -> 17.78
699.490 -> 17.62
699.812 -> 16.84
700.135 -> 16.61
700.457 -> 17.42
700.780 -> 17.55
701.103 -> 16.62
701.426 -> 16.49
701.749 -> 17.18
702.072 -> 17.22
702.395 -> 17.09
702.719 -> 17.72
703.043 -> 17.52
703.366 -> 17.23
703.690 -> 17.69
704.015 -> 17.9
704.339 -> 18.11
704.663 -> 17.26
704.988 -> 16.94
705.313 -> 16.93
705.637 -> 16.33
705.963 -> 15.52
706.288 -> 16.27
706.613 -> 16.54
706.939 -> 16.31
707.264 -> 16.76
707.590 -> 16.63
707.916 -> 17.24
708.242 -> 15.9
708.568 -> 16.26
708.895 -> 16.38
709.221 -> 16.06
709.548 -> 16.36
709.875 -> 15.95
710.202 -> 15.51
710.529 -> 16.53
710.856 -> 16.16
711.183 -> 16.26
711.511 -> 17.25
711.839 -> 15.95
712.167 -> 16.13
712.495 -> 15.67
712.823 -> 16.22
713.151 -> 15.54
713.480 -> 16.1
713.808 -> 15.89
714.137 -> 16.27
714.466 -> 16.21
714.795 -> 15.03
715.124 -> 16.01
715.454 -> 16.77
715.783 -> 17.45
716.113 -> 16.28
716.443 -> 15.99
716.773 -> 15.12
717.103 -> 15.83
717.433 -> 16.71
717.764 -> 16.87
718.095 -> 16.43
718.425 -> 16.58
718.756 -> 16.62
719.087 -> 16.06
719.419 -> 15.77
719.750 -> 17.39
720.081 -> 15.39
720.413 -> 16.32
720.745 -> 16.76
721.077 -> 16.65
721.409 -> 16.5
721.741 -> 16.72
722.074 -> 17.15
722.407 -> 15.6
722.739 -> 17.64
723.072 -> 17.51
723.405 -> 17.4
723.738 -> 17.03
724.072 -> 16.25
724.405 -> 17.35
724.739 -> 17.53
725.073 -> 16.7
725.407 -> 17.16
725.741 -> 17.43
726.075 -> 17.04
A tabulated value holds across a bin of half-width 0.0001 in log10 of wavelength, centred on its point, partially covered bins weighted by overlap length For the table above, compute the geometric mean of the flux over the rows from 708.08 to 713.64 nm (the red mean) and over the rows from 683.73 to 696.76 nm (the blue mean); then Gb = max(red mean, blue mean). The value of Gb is 16.7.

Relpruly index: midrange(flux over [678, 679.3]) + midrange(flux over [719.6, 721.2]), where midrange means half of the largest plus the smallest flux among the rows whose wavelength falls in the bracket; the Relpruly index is 32.8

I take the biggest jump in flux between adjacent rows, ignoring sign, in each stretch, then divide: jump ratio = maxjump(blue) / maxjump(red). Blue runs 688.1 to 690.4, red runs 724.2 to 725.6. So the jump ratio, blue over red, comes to 1.0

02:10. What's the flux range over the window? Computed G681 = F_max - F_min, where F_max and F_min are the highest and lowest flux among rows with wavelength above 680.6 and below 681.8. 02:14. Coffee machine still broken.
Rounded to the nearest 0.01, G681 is 0.72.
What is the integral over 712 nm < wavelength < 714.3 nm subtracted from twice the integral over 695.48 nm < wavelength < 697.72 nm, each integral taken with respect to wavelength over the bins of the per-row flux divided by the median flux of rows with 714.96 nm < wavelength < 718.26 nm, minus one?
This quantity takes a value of 0.24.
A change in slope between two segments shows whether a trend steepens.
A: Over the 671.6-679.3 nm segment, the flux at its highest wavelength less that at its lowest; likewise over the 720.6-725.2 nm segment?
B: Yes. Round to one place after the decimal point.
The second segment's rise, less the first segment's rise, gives 3.5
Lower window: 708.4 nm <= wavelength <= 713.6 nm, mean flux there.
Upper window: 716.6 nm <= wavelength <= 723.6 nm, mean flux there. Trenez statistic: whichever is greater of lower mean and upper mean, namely 16.5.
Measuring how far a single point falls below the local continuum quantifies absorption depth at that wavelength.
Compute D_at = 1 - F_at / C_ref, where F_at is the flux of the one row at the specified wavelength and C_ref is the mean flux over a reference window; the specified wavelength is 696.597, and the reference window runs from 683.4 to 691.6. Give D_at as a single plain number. -0.016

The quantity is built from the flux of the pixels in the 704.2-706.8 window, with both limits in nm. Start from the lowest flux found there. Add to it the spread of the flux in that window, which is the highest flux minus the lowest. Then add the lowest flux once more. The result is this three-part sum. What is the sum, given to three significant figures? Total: 33.6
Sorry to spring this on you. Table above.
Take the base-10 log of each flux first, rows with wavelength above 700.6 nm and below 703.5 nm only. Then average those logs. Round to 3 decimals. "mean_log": 1.235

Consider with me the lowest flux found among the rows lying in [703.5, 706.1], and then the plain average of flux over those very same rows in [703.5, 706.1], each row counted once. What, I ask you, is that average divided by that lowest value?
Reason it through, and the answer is 1.10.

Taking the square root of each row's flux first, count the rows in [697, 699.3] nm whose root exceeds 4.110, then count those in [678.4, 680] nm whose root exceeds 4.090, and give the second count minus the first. -5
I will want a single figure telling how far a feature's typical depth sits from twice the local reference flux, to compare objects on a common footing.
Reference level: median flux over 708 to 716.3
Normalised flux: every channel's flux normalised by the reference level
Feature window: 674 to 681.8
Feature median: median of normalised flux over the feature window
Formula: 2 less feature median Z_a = 0.981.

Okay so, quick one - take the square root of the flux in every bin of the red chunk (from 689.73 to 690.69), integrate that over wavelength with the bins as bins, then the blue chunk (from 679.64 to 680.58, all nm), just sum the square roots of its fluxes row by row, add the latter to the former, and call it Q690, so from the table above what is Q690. 16.1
